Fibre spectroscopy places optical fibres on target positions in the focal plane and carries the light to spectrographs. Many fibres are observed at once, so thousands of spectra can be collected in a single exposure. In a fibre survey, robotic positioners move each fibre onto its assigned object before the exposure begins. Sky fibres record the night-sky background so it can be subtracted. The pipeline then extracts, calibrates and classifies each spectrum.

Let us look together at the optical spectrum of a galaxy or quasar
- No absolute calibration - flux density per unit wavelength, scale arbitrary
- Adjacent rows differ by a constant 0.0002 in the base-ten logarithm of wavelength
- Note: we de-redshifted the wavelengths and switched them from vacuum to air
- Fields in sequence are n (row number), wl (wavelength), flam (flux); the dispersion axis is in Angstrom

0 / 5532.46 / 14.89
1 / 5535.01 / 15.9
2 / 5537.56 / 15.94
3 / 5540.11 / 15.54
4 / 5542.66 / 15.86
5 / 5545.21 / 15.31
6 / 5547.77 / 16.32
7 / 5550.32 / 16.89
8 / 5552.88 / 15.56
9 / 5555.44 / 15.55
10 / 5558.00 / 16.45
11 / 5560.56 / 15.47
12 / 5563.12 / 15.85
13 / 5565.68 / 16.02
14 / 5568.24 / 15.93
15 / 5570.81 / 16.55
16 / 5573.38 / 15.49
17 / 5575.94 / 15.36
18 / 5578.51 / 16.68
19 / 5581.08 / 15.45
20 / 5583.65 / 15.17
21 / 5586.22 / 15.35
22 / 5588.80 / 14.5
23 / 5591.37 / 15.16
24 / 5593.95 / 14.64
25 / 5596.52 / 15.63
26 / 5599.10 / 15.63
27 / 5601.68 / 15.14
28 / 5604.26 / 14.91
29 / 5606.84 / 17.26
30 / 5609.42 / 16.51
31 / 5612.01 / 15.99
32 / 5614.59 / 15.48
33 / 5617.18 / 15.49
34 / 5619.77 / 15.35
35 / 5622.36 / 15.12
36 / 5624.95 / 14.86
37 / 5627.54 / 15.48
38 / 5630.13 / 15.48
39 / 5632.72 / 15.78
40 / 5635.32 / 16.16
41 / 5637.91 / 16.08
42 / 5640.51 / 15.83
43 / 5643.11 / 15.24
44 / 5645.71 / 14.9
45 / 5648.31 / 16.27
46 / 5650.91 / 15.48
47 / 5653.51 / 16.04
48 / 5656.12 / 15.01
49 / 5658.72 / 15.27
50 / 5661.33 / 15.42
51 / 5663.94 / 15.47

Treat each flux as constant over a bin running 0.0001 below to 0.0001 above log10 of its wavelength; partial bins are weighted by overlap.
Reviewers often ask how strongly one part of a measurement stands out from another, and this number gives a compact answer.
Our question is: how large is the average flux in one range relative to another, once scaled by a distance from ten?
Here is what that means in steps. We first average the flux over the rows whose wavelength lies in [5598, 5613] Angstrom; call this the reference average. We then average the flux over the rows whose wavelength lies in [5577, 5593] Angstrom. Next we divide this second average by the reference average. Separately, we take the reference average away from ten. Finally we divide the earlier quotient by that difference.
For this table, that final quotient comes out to -0.164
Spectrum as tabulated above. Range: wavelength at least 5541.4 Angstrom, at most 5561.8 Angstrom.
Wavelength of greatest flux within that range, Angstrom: 5550.32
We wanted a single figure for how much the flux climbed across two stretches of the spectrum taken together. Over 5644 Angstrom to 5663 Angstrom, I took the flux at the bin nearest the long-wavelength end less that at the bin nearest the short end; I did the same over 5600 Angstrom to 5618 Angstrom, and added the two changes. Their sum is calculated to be 0.9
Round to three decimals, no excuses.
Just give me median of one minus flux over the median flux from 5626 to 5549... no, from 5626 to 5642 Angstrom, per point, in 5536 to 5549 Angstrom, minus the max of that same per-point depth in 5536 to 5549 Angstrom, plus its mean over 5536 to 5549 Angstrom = -0.034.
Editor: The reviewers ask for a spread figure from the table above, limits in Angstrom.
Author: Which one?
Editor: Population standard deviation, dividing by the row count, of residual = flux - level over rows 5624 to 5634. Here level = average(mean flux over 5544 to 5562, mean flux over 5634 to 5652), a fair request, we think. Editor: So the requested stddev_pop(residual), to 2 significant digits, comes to 0.33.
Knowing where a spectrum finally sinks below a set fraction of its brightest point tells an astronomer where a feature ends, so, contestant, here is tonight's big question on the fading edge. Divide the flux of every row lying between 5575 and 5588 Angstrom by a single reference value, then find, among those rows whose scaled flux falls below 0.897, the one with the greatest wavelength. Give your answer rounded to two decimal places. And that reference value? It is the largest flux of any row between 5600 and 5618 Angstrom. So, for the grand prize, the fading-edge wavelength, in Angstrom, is 5586.22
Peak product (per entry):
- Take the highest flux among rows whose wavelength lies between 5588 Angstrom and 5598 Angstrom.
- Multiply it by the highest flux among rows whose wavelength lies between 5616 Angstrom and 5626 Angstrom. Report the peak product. 242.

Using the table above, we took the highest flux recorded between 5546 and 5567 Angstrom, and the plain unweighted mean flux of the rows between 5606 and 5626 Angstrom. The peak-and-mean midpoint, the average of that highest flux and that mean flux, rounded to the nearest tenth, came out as 16.3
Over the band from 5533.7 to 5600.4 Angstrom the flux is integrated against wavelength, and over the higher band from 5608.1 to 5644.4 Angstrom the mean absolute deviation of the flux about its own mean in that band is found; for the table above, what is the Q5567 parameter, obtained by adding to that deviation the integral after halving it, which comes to 524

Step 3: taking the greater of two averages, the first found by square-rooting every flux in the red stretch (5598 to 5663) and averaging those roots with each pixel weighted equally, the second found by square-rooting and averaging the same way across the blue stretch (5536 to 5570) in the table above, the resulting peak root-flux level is 3.99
